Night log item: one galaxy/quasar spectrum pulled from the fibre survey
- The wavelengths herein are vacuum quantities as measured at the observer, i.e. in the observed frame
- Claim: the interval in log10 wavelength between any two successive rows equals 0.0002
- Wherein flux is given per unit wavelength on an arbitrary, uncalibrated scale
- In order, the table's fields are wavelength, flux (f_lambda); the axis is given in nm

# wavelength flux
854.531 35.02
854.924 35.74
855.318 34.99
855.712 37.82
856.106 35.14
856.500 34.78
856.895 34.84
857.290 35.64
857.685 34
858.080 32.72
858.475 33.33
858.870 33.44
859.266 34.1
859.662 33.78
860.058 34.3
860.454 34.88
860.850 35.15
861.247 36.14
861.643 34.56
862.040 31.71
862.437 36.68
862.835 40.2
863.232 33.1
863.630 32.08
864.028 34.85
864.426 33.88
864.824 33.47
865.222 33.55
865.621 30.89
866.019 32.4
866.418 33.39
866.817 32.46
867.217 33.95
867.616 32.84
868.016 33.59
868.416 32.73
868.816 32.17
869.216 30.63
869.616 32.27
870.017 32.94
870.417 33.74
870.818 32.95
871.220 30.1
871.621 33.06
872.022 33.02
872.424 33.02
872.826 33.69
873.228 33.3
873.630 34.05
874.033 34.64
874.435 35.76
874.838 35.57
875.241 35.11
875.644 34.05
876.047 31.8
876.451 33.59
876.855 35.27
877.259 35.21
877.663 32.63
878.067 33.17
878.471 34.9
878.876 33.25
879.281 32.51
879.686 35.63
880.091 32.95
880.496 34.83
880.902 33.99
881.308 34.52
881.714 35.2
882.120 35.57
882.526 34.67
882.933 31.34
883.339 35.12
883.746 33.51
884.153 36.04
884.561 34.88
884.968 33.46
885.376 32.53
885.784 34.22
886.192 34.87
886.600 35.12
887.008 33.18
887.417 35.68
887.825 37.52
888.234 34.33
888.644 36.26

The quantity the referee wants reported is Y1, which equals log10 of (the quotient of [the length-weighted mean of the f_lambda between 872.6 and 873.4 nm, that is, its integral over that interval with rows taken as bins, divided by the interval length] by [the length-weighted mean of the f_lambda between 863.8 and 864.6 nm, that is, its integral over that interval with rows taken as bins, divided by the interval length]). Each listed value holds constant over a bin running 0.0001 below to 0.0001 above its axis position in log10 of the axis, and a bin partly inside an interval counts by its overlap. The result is -0.0103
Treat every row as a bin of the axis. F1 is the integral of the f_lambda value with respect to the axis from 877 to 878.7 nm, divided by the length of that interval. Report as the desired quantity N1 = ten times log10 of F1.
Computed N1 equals 15.3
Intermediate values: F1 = 34.0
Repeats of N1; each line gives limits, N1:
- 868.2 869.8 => 15.0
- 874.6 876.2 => 15.3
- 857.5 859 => 15.2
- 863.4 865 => 15.3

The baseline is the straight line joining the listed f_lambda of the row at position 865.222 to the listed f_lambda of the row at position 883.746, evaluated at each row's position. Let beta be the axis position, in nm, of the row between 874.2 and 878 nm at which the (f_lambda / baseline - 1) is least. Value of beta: 876.047 nm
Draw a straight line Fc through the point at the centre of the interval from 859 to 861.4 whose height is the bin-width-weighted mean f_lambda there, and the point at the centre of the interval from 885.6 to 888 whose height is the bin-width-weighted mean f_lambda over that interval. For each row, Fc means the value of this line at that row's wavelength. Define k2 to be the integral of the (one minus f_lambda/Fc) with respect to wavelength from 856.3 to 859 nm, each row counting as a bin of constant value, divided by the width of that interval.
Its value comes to 0.014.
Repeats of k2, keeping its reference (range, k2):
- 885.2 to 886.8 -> 0.025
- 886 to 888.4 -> -0.001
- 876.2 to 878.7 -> 0.025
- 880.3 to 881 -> 0.015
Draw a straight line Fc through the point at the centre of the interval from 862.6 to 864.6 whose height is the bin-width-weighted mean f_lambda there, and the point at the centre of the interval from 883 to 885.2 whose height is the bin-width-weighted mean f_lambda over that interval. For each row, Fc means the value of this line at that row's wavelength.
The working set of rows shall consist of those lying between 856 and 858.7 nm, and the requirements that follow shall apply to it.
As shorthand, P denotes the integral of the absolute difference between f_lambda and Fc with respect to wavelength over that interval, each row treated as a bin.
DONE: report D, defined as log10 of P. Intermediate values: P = 2.4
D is 0.38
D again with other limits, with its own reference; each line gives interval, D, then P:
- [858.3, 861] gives 0.37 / 2.4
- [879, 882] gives 0.44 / 2.8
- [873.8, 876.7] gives 0.46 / 2.9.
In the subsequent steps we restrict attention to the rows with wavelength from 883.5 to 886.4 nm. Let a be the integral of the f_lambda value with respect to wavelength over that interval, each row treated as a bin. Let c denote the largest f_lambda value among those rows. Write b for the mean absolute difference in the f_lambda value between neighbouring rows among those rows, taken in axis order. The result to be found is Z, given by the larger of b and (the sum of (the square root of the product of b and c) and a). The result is 106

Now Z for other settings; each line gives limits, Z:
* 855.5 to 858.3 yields 104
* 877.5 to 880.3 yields 102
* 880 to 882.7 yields 99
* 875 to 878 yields 109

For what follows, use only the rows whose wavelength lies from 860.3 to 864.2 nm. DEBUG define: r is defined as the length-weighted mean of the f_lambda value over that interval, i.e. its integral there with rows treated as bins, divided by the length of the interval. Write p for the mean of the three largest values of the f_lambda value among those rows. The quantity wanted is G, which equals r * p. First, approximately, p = 37.7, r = 34.9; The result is 1316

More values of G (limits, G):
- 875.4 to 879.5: 1182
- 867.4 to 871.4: 1083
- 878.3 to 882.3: 1217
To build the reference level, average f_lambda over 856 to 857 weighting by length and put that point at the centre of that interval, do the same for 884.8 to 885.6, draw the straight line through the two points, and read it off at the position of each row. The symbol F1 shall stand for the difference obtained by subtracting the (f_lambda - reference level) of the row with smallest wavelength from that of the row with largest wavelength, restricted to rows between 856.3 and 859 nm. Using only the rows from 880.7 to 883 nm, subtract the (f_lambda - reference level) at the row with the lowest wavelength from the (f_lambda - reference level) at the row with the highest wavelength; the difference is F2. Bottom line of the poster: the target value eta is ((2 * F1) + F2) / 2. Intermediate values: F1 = -1.2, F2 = -2.5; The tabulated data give -2.4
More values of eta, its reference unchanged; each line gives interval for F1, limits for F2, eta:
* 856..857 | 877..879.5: -1.5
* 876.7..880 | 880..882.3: 1.9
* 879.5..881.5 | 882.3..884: -1.5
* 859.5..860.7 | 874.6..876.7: 0.2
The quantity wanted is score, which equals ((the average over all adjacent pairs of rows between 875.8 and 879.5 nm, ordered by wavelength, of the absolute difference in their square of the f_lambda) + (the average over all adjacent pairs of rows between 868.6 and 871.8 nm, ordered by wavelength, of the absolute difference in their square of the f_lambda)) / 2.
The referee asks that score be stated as 97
